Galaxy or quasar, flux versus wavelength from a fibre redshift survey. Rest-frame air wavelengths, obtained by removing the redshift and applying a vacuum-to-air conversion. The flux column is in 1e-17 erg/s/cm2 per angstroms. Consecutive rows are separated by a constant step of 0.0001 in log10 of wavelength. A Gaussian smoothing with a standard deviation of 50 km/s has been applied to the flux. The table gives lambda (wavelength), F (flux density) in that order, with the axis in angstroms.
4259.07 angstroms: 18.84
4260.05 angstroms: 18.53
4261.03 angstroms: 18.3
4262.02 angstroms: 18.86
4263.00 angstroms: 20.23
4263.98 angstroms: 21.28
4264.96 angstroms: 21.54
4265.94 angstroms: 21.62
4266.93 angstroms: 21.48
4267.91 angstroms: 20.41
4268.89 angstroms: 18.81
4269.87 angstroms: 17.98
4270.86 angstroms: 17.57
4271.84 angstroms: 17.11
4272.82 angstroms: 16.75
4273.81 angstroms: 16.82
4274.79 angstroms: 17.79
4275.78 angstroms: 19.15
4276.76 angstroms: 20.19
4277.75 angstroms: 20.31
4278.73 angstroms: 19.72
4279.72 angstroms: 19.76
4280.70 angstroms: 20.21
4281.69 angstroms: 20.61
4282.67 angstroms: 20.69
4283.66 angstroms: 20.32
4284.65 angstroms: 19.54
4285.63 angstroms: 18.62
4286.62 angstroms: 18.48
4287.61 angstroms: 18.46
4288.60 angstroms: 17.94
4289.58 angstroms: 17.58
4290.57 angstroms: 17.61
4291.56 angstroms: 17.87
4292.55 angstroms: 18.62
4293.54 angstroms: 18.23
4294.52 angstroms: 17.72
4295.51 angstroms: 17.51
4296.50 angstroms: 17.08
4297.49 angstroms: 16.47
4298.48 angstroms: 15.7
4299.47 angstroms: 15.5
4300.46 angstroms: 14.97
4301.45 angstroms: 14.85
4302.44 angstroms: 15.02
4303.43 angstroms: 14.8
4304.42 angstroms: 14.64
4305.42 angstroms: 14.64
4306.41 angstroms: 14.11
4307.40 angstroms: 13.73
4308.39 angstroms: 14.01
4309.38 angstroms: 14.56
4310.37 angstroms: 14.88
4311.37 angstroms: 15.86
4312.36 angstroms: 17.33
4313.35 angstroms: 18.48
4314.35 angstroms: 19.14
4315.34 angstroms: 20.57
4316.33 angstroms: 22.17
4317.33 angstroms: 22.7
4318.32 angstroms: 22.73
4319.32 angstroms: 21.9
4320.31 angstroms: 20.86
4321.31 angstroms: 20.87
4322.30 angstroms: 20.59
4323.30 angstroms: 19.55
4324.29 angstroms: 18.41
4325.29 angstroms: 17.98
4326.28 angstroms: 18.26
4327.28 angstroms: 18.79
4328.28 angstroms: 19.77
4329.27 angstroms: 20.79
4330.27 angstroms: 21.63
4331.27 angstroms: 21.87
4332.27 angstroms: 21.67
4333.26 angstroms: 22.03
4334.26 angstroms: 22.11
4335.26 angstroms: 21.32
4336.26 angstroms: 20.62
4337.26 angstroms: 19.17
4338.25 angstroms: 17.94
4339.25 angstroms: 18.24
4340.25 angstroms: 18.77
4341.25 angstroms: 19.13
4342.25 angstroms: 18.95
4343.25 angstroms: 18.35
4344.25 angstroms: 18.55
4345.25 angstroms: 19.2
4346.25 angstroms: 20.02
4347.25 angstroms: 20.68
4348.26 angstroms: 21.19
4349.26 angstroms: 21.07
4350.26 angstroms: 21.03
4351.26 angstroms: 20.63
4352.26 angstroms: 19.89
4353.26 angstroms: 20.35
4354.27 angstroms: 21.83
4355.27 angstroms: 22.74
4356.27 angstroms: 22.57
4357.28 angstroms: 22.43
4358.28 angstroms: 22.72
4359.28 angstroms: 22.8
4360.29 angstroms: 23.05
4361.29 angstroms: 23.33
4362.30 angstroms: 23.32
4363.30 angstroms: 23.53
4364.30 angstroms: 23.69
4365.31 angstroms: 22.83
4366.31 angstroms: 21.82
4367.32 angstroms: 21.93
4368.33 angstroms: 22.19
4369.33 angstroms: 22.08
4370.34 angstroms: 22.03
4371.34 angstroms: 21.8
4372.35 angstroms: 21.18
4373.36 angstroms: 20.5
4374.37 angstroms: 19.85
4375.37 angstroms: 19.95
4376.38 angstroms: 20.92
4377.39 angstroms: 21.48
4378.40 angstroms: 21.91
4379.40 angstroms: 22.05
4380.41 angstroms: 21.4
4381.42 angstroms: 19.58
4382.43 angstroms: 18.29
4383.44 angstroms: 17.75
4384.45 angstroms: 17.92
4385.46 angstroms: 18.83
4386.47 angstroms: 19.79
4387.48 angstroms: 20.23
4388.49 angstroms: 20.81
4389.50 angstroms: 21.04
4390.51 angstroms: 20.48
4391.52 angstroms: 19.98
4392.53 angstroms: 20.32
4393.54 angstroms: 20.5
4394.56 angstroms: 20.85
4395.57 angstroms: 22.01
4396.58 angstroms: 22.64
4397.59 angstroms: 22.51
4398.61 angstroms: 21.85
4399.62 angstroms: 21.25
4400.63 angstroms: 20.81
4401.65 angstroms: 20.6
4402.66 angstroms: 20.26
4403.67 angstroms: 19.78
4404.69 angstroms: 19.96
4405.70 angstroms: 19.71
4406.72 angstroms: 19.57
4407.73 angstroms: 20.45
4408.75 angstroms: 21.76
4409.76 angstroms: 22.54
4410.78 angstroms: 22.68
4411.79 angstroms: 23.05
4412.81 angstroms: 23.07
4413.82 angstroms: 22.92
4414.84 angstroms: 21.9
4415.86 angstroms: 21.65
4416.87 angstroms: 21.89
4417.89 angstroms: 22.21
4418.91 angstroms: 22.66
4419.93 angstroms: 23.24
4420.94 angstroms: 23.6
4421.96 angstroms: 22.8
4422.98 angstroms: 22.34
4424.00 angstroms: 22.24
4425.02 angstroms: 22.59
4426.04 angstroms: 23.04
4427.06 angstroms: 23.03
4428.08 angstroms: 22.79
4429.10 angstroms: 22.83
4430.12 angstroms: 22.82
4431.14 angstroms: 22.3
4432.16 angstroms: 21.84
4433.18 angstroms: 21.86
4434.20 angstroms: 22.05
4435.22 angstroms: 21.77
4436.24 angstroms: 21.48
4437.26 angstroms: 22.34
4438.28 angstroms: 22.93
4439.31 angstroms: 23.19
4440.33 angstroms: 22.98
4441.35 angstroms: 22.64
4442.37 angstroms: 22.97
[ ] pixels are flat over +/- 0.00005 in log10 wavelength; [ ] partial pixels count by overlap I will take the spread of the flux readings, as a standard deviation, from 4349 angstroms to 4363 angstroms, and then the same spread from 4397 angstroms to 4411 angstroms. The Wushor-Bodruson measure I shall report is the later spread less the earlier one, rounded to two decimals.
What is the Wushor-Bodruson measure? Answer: -0.05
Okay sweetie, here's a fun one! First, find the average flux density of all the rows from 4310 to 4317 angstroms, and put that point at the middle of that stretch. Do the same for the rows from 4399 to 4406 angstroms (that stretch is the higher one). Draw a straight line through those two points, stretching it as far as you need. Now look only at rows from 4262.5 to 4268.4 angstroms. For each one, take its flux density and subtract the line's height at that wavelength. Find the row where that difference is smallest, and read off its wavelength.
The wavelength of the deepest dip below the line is 4263.00 angstroms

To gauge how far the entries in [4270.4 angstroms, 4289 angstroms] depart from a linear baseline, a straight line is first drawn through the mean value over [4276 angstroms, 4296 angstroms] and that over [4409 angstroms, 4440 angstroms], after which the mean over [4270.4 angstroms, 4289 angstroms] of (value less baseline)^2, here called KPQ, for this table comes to 1.6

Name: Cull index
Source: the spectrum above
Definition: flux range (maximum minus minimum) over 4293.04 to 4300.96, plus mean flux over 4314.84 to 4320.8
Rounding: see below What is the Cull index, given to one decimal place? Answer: 25.1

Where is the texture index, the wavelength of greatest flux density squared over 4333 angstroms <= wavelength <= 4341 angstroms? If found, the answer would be 4334.26 angstroms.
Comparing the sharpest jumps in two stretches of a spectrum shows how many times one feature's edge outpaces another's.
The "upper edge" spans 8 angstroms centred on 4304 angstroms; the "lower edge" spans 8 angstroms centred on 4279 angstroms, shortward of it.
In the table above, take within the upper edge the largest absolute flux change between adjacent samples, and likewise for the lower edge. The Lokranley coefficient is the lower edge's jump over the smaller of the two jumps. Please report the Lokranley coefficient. 2.0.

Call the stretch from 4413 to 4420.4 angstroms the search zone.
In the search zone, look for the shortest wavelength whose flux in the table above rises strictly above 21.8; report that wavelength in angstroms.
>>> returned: 4413.82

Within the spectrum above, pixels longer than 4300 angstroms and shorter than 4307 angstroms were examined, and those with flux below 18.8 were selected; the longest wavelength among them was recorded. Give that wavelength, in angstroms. 4306.41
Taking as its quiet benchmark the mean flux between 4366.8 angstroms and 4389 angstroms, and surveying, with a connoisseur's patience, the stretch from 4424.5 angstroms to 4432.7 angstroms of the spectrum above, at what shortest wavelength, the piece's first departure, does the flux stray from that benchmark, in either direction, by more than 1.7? 4425.02 angstroms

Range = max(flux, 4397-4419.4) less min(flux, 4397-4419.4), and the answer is 3.5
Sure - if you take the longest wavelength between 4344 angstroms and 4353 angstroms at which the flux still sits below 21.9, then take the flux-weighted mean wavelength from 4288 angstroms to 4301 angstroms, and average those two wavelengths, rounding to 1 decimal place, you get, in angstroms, 4323.3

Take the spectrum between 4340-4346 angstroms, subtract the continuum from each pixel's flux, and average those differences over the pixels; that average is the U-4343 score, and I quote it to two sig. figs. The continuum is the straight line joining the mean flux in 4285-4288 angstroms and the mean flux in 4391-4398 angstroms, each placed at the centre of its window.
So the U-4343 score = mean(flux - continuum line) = -1.1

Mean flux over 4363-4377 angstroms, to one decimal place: 21.7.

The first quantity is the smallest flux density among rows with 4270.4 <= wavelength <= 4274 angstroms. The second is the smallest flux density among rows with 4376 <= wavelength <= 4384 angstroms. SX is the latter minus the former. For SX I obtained 1.0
